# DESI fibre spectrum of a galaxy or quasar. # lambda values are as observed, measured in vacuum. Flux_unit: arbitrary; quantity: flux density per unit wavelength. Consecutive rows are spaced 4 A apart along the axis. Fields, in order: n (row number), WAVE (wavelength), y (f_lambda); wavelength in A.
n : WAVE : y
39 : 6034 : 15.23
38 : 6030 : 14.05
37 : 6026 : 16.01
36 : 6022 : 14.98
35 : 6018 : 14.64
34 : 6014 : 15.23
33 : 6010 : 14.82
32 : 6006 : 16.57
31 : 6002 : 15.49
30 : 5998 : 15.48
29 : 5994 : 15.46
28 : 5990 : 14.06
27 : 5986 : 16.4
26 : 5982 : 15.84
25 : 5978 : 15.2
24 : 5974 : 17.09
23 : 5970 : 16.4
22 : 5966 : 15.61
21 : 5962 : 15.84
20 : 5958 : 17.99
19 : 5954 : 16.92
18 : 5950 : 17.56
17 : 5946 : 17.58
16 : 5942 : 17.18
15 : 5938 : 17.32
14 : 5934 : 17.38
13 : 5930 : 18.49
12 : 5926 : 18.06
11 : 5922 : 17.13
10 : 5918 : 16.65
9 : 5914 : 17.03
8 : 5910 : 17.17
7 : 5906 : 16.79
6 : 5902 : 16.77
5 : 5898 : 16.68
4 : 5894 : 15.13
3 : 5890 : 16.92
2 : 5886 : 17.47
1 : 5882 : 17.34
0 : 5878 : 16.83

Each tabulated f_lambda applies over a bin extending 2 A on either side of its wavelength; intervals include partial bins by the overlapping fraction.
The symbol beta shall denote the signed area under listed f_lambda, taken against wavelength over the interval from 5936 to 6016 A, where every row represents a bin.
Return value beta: 1296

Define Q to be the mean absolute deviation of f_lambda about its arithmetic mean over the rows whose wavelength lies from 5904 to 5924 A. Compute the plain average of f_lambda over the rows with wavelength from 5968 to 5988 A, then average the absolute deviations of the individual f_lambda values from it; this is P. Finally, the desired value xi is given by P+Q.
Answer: 0.72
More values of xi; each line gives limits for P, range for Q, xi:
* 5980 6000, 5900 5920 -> 0.73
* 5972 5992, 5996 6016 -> 1.29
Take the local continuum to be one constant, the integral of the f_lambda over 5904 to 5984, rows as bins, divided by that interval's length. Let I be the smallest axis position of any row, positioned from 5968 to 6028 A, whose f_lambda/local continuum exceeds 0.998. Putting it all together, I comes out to 5974 A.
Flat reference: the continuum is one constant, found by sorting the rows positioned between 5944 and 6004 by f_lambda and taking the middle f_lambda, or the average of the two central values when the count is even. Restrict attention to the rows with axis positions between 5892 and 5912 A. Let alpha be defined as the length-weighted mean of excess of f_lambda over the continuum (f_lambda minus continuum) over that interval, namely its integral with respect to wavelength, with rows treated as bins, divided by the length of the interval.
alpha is 0.67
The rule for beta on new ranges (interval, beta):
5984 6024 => 613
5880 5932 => 887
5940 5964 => 412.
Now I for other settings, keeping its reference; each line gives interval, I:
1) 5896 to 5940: 5910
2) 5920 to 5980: 5922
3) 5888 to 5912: 5910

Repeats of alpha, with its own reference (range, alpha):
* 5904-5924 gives 1.11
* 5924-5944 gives 1.85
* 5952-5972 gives 0.71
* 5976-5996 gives -0.45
